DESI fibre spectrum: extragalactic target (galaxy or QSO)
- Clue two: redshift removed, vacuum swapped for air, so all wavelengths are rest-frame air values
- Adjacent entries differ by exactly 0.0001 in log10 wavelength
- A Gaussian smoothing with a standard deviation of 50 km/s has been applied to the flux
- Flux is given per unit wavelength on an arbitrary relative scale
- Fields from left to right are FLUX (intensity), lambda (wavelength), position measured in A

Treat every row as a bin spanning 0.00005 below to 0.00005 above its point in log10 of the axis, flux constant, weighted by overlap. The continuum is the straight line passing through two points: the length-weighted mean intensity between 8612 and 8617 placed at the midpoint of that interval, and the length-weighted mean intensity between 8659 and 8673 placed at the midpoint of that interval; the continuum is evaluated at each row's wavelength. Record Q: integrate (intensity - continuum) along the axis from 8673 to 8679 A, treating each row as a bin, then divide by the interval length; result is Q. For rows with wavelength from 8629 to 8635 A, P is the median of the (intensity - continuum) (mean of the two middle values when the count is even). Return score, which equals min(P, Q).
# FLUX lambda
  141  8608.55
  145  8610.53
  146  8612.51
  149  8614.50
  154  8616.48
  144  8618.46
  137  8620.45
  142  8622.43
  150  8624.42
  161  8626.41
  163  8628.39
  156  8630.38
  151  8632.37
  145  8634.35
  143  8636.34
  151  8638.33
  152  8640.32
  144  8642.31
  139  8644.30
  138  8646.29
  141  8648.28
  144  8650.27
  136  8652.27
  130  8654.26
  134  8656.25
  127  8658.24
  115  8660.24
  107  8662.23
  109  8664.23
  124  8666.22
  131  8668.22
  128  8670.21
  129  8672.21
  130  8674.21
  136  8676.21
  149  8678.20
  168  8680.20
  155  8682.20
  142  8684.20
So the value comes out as 12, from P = 12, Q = 23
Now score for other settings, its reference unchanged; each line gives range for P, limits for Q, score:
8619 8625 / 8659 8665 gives -12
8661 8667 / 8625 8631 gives -12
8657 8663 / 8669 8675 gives -9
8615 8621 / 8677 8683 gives -3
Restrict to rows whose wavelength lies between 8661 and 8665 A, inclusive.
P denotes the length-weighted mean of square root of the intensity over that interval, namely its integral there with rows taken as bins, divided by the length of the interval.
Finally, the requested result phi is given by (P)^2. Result 108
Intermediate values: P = 10.4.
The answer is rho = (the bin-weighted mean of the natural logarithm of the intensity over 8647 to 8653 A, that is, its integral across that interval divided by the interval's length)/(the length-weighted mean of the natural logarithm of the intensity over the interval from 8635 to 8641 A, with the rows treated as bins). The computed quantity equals 0.99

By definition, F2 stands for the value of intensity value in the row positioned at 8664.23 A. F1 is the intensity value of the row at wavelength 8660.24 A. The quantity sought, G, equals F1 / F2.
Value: 1.06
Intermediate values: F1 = 115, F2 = 109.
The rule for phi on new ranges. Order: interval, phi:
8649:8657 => 136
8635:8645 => 146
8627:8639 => 152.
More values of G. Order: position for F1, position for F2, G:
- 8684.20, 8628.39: 0.87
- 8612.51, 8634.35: 1.01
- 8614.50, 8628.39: 0.91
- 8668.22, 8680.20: 0.78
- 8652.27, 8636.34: 0.95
